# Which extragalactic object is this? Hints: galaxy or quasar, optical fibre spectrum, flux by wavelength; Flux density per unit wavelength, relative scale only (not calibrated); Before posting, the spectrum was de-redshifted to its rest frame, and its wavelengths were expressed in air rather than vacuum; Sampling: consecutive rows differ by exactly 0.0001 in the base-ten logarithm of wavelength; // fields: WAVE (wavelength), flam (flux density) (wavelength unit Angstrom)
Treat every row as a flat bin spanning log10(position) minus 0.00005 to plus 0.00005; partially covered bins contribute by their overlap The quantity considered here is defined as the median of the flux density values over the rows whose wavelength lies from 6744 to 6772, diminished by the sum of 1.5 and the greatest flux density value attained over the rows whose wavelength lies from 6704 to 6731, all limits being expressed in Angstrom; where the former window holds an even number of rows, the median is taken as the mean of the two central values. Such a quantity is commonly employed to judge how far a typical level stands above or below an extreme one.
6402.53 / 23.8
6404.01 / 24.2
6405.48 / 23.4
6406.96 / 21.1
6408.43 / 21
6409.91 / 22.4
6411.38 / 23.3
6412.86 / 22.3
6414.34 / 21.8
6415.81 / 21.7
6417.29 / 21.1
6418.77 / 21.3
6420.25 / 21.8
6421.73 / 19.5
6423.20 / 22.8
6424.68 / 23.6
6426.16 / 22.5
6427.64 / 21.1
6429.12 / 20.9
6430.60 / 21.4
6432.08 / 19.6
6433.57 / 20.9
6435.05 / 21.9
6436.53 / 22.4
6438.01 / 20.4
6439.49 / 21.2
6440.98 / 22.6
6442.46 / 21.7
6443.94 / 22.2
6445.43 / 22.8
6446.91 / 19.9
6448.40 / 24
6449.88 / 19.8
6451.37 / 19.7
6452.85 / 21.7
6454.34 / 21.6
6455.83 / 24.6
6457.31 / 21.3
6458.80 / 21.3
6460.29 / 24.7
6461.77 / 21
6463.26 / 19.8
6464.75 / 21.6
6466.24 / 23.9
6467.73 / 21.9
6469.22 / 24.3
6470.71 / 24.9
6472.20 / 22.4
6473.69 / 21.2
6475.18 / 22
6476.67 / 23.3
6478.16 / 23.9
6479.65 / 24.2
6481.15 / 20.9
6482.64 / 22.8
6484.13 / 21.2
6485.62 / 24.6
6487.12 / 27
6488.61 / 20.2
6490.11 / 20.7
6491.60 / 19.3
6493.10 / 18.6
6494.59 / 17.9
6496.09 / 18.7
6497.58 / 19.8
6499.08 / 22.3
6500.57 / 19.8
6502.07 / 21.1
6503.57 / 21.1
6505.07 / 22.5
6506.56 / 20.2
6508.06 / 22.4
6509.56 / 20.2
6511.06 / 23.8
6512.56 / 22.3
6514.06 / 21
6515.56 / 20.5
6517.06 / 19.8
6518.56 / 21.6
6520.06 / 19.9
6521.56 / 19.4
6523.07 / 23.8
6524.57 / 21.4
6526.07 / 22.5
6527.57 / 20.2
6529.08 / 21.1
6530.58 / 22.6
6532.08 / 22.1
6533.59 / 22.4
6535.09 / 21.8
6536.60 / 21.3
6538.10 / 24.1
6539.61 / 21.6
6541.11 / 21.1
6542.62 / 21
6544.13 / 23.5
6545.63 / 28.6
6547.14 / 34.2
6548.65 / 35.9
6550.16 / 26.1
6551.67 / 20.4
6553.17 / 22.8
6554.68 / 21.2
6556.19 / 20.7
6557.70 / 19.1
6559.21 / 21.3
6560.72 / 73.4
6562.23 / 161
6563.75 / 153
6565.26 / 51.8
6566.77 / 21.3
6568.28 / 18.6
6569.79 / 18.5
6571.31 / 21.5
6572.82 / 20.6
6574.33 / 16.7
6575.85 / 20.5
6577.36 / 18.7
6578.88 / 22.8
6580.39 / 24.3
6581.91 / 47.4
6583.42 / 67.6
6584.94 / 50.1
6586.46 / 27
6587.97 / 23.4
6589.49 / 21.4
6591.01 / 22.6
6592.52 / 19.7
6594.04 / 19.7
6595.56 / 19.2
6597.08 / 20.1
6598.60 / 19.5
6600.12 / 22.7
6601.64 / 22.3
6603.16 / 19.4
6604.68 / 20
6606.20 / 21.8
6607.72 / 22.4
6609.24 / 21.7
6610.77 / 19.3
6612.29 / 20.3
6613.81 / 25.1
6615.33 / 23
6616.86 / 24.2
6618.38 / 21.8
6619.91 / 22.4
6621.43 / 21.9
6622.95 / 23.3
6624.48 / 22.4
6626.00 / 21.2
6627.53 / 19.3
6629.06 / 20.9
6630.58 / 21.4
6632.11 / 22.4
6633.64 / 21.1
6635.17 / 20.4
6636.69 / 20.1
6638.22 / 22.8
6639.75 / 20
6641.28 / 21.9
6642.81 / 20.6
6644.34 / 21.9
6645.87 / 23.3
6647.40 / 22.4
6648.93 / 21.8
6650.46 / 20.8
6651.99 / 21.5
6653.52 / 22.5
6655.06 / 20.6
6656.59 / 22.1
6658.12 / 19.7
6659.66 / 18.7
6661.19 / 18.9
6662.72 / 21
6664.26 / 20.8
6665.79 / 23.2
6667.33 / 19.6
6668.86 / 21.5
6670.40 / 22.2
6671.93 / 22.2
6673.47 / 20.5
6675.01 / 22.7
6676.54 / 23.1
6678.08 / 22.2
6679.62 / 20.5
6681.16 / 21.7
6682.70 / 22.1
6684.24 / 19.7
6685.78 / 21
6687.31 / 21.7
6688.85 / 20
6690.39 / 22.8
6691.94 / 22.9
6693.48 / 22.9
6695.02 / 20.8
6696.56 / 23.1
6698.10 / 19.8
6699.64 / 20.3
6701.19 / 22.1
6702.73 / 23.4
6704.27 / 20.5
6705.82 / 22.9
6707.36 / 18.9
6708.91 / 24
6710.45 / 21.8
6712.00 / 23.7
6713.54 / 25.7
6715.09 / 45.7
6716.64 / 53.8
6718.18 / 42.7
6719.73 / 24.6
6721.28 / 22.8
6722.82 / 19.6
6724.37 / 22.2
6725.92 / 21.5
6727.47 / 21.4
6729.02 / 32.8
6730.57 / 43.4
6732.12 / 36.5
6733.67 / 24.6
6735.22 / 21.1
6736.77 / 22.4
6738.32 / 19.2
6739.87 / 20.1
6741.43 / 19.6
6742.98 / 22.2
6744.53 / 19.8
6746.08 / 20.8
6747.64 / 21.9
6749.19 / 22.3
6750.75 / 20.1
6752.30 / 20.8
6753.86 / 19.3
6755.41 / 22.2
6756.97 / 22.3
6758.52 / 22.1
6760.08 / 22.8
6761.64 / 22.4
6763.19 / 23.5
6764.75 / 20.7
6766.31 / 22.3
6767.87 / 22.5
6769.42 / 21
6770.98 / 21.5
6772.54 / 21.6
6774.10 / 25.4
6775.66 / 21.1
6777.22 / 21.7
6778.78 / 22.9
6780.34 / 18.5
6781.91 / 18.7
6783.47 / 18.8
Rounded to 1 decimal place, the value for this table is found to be -33.3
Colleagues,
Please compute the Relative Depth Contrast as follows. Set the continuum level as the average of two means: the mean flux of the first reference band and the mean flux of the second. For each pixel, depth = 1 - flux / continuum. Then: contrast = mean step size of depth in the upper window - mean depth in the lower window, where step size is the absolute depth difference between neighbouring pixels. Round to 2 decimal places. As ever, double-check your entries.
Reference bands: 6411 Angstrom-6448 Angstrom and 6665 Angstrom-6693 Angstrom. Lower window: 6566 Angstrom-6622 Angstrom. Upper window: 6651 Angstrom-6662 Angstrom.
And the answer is 0.17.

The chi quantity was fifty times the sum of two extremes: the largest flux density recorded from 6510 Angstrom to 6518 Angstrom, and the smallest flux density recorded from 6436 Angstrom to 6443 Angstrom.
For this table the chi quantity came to 2210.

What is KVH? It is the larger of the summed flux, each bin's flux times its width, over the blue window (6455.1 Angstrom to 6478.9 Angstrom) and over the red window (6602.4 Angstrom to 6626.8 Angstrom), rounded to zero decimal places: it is 539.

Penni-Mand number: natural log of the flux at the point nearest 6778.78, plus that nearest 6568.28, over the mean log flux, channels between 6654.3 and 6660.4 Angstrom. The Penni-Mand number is 2.013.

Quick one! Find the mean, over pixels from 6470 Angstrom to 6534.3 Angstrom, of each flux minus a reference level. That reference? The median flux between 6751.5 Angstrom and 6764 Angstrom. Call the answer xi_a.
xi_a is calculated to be -0.68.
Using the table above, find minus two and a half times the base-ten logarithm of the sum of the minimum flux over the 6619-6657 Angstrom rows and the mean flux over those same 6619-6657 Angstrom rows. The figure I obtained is -4.03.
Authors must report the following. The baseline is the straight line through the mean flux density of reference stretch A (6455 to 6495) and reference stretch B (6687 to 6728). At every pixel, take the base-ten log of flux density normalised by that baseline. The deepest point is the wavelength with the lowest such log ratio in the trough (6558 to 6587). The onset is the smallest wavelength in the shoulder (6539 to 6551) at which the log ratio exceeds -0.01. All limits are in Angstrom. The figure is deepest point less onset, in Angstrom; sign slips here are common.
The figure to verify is 30.2 Angstrom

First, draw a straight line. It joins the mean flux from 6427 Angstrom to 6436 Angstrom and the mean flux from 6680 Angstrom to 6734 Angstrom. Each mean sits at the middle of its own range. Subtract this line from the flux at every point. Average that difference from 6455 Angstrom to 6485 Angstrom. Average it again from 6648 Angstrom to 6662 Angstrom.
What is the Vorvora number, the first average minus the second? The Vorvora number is 5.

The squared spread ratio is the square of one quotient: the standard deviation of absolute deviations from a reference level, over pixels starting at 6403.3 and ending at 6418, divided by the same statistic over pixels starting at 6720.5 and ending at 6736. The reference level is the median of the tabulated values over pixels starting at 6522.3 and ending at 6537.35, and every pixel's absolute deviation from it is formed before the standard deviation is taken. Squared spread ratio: 0.01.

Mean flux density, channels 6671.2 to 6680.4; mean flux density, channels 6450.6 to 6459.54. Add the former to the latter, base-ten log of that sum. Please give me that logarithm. 1.639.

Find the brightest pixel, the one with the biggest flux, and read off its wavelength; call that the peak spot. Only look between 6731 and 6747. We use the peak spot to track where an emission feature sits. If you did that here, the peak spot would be 6732.12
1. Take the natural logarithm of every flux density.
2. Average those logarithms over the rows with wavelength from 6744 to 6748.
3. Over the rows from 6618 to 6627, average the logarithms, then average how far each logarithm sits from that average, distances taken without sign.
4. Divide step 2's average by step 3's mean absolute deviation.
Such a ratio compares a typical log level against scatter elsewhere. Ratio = 126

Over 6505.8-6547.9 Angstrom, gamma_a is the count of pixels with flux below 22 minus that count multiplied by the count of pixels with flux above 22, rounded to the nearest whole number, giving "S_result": -176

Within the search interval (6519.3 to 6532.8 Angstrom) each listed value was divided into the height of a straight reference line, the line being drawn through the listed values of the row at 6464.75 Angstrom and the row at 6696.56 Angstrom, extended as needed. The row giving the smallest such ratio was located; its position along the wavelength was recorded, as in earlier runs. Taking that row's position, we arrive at 6523.07 Angstrom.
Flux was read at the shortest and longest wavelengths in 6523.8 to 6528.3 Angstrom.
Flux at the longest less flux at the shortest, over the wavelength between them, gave -0.4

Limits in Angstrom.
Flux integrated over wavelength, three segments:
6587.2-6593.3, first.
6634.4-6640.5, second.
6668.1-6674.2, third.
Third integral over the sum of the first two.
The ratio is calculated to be 0.51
